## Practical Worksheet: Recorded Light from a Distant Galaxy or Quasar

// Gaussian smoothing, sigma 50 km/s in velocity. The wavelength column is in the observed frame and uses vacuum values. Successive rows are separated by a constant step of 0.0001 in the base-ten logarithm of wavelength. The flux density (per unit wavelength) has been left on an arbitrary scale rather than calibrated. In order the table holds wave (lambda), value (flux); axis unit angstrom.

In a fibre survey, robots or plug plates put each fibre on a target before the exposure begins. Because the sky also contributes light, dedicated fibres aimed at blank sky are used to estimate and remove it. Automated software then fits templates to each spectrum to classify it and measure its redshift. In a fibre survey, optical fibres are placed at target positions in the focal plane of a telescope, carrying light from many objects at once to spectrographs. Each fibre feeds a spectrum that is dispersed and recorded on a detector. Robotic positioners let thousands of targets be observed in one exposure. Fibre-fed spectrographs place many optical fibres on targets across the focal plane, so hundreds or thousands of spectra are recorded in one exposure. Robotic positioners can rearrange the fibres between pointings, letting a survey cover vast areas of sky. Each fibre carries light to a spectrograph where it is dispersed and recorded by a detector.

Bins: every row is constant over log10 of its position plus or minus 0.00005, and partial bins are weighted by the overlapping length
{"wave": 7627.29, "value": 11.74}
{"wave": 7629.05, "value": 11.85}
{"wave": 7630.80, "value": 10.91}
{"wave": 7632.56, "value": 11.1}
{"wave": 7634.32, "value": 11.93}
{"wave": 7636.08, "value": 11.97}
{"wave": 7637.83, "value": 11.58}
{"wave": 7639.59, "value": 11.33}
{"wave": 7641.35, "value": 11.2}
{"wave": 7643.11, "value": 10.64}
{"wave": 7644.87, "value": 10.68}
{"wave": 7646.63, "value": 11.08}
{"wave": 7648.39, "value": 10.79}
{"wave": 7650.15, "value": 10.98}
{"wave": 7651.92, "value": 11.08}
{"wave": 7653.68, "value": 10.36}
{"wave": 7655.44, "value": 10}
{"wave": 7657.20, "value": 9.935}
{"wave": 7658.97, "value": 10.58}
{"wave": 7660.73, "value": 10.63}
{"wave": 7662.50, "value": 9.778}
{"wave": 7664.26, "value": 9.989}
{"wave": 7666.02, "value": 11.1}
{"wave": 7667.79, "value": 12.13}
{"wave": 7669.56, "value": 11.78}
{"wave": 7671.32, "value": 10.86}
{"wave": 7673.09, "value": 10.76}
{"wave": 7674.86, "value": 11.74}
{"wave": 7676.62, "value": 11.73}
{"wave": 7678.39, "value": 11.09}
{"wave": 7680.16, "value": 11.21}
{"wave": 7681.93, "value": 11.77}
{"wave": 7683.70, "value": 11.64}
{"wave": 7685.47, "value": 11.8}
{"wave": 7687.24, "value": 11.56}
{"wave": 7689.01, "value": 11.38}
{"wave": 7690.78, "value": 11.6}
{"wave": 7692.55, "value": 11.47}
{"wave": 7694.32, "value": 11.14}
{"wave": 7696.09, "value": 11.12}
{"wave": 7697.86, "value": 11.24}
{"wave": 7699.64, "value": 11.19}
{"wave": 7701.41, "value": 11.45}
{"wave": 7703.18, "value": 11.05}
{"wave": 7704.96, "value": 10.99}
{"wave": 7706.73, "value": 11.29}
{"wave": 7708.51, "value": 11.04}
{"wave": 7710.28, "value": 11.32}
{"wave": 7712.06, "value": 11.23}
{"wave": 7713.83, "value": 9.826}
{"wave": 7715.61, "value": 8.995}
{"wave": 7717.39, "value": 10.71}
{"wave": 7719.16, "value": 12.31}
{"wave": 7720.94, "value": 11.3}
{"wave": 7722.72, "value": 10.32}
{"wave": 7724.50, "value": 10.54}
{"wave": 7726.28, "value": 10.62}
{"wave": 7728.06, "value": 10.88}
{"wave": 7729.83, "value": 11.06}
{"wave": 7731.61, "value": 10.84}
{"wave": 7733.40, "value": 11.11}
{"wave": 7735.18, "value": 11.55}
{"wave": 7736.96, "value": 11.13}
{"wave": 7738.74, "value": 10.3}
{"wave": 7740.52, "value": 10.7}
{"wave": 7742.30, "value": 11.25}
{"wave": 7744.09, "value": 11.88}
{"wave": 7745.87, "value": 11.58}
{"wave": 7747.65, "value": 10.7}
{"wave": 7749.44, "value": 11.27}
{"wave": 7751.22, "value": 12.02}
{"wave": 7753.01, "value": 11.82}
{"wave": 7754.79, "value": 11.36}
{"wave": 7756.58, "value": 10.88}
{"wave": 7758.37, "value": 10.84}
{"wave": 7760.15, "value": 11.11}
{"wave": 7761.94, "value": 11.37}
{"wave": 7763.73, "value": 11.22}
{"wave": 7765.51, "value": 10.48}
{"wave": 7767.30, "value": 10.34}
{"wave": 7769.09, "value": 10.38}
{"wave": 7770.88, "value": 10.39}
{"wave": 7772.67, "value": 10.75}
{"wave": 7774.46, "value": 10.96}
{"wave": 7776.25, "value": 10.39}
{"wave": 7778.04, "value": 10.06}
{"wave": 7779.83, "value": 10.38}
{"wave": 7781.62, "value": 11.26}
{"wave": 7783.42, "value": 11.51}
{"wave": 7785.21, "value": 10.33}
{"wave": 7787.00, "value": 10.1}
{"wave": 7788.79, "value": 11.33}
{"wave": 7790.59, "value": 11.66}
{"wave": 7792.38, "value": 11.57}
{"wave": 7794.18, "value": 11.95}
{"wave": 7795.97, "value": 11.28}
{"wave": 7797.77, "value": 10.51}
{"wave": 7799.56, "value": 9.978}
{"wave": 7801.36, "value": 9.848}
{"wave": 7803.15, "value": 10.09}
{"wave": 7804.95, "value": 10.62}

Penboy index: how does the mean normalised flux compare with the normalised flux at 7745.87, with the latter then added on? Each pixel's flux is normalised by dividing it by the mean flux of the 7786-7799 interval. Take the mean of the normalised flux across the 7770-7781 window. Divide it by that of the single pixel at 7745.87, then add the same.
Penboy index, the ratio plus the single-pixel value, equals 1.94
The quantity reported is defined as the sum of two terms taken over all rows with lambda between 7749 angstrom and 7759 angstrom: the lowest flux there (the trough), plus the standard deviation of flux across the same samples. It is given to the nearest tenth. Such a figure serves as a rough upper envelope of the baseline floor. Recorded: 11.3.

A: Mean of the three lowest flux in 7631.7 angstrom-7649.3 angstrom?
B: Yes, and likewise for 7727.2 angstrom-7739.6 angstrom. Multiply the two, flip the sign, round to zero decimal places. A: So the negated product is -114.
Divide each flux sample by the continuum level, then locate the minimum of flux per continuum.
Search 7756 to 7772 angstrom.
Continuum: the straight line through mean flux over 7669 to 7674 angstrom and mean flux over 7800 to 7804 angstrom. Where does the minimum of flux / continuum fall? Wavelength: 7767.30 angstrom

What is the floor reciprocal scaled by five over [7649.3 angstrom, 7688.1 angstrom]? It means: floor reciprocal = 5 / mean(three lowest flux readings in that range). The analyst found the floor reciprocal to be 0.505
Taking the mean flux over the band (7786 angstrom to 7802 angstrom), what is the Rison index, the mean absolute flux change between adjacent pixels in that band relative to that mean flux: 0.047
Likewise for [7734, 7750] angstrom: 0.051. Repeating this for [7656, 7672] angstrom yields 0.060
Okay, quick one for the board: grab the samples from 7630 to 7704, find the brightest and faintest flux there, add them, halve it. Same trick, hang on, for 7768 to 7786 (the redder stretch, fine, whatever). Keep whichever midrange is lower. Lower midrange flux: 10.8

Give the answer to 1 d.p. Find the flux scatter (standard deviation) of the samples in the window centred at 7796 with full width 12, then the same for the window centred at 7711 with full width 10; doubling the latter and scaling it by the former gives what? 2.3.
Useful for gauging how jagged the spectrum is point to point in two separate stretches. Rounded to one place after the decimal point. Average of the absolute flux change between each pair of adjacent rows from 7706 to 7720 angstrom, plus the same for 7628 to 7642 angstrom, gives 1.3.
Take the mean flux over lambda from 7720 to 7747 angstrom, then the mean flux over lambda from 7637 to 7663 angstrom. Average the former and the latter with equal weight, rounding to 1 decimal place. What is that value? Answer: 10.9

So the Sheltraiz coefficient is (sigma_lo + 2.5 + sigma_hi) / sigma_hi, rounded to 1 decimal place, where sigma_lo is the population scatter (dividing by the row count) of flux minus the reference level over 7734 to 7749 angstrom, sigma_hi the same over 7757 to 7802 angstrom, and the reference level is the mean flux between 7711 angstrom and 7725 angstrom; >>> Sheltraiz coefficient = 6.2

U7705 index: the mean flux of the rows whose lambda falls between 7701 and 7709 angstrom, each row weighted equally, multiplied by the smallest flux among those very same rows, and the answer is 123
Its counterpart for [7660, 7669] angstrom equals 105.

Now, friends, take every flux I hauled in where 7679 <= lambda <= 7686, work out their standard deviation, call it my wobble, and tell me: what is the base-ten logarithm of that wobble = -0.6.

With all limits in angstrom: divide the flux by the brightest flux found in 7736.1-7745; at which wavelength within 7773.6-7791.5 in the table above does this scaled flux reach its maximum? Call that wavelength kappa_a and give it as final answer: 7790.59 angstrom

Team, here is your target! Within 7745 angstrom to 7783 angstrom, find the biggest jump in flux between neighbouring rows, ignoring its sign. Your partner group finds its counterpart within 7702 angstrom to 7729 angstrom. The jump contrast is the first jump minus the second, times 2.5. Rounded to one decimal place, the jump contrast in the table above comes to -2.1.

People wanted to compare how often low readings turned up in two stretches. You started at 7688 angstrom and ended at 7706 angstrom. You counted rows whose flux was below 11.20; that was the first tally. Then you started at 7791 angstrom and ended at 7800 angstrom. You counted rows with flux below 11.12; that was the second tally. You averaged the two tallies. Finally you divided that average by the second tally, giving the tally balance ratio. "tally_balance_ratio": 1.75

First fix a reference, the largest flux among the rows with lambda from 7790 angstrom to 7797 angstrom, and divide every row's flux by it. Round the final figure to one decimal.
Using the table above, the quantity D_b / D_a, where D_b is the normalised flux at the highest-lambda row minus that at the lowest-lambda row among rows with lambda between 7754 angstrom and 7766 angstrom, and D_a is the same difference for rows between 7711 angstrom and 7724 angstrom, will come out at 1.0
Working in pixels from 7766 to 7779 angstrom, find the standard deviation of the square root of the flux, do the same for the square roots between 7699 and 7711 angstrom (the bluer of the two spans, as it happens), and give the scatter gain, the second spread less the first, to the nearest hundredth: -0.02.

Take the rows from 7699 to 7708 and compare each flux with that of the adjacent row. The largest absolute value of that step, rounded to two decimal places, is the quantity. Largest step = 0.40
